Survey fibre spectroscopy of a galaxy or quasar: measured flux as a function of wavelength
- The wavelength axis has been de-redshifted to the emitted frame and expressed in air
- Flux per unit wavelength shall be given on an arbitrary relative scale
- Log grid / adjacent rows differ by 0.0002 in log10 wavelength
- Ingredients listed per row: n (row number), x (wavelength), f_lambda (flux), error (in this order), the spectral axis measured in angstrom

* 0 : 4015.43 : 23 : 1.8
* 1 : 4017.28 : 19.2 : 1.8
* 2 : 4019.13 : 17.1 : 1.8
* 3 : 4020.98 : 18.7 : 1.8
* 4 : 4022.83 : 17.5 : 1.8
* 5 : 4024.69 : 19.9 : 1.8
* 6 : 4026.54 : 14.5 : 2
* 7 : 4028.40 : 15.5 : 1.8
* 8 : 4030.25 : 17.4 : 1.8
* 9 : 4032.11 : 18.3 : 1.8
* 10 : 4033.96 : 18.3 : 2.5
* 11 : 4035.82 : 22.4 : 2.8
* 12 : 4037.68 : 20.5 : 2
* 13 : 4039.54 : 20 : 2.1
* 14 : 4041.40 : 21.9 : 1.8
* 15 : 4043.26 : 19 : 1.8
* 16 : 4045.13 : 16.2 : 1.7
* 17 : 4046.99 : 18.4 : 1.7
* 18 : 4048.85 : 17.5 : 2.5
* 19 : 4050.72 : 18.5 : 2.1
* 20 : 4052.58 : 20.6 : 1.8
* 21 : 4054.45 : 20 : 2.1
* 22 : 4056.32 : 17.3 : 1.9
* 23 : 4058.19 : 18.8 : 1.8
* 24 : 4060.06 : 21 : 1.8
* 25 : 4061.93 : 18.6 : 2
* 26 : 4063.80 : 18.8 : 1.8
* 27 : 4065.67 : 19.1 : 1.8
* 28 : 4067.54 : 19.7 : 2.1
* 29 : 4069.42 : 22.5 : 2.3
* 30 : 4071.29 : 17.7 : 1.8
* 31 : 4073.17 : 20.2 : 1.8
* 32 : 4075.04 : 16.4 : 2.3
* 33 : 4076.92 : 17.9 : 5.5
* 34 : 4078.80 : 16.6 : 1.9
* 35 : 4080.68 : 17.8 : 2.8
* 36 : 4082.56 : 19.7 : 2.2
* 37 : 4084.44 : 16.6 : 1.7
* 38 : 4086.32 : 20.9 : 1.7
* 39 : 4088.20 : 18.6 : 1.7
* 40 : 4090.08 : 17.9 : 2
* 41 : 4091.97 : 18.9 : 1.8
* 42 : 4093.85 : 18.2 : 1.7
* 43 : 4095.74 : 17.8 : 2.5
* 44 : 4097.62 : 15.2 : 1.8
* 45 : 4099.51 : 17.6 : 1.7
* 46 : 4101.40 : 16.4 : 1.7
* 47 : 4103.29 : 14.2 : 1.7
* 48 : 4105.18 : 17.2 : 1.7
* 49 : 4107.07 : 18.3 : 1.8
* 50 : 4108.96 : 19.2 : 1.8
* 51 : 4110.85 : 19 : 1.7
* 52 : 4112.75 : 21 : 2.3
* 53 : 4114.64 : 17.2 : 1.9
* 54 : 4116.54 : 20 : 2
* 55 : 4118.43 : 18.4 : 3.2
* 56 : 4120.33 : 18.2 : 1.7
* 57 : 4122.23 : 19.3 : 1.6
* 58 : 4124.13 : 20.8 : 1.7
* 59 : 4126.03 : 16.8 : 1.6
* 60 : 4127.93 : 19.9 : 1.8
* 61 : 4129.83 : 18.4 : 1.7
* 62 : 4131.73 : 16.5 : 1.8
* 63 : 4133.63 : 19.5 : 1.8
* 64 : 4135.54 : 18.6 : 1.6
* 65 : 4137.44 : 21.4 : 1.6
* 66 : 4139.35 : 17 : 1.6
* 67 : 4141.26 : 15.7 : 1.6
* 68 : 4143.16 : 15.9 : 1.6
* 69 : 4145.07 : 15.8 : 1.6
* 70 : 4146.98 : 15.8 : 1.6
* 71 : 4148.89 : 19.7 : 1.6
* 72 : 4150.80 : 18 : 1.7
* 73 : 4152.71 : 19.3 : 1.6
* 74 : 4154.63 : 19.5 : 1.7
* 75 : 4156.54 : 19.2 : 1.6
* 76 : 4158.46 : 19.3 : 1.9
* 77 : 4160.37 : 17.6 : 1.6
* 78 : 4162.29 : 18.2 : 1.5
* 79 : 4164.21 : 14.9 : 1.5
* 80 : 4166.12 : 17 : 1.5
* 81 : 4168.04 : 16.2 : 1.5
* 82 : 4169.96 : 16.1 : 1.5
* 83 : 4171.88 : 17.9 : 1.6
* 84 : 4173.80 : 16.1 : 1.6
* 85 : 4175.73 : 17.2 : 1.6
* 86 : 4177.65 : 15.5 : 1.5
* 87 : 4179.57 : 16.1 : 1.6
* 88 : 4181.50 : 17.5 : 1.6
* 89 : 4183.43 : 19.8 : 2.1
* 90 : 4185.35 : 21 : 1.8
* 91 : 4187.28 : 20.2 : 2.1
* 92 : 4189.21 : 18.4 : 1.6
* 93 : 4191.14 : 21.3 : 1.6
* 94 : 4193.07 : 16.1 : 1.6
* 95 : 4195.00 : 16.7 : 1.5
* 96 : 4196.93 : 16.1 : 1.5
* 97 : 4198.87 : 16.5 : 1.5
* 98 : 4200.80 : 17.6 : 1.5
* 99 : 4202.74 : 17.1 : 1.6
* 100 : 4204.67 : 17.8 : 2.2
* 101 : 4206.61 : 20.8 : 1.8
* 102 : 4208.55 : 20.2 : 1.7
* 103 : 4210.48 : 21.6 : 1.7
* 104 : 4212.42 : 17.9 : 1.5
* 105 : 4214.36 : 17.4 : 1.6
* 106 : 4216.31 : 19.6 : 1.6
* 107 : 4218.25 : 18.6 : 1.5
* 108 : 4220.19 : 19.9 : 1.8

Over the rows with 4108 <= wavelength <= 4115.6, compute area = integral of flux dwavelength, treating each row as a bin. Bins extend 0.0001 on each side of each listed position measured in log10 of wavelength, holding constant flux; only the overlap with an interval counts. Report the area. 145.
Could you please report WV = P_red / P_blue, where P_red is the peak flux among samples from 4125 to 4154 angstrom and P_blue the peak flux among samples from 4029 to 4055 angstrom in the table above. 0.96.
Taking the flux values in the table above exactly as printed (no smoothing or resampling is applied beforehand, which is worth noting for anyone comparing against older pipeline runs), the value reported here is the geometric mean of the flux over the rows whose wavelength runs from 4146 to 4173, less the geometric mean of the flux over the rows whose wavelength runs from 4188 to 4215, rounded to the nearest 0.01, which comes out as -0.46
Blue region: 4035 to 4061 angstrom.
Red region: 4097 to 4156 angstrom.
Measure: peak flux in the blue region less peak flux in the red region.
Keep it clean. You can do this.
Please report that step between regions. 1.0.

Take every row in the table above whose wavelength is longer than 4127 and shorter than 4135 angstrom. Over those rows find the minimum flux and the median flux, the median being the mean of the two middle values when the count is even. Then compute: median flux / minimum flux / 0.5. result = 2.30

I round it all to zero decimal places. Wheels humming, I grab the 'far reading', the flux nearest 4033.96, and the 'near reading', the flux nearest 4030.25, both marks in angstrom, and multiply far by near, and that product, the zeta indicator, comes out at 318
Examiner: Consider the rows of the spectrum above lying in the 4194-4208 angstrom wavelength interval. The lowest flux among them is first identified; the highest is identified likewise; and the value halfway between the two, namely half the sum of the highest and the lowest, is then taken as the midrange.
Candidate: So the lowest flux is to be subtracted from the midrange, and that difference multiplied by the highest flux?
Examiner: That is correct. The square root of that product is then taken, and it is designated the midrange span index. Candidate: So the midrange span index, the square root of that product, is 7.0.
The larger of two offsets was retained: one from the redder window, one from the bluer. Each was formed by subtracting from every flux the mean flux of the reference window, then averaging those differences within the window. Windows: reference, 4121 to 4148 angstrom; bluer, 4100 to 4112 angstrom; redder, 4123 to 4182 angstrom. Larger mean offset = -0.3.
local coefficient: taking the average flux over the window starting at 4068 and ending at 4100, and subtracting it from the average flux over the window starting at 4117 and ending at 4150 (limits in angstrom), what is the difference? -0.2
